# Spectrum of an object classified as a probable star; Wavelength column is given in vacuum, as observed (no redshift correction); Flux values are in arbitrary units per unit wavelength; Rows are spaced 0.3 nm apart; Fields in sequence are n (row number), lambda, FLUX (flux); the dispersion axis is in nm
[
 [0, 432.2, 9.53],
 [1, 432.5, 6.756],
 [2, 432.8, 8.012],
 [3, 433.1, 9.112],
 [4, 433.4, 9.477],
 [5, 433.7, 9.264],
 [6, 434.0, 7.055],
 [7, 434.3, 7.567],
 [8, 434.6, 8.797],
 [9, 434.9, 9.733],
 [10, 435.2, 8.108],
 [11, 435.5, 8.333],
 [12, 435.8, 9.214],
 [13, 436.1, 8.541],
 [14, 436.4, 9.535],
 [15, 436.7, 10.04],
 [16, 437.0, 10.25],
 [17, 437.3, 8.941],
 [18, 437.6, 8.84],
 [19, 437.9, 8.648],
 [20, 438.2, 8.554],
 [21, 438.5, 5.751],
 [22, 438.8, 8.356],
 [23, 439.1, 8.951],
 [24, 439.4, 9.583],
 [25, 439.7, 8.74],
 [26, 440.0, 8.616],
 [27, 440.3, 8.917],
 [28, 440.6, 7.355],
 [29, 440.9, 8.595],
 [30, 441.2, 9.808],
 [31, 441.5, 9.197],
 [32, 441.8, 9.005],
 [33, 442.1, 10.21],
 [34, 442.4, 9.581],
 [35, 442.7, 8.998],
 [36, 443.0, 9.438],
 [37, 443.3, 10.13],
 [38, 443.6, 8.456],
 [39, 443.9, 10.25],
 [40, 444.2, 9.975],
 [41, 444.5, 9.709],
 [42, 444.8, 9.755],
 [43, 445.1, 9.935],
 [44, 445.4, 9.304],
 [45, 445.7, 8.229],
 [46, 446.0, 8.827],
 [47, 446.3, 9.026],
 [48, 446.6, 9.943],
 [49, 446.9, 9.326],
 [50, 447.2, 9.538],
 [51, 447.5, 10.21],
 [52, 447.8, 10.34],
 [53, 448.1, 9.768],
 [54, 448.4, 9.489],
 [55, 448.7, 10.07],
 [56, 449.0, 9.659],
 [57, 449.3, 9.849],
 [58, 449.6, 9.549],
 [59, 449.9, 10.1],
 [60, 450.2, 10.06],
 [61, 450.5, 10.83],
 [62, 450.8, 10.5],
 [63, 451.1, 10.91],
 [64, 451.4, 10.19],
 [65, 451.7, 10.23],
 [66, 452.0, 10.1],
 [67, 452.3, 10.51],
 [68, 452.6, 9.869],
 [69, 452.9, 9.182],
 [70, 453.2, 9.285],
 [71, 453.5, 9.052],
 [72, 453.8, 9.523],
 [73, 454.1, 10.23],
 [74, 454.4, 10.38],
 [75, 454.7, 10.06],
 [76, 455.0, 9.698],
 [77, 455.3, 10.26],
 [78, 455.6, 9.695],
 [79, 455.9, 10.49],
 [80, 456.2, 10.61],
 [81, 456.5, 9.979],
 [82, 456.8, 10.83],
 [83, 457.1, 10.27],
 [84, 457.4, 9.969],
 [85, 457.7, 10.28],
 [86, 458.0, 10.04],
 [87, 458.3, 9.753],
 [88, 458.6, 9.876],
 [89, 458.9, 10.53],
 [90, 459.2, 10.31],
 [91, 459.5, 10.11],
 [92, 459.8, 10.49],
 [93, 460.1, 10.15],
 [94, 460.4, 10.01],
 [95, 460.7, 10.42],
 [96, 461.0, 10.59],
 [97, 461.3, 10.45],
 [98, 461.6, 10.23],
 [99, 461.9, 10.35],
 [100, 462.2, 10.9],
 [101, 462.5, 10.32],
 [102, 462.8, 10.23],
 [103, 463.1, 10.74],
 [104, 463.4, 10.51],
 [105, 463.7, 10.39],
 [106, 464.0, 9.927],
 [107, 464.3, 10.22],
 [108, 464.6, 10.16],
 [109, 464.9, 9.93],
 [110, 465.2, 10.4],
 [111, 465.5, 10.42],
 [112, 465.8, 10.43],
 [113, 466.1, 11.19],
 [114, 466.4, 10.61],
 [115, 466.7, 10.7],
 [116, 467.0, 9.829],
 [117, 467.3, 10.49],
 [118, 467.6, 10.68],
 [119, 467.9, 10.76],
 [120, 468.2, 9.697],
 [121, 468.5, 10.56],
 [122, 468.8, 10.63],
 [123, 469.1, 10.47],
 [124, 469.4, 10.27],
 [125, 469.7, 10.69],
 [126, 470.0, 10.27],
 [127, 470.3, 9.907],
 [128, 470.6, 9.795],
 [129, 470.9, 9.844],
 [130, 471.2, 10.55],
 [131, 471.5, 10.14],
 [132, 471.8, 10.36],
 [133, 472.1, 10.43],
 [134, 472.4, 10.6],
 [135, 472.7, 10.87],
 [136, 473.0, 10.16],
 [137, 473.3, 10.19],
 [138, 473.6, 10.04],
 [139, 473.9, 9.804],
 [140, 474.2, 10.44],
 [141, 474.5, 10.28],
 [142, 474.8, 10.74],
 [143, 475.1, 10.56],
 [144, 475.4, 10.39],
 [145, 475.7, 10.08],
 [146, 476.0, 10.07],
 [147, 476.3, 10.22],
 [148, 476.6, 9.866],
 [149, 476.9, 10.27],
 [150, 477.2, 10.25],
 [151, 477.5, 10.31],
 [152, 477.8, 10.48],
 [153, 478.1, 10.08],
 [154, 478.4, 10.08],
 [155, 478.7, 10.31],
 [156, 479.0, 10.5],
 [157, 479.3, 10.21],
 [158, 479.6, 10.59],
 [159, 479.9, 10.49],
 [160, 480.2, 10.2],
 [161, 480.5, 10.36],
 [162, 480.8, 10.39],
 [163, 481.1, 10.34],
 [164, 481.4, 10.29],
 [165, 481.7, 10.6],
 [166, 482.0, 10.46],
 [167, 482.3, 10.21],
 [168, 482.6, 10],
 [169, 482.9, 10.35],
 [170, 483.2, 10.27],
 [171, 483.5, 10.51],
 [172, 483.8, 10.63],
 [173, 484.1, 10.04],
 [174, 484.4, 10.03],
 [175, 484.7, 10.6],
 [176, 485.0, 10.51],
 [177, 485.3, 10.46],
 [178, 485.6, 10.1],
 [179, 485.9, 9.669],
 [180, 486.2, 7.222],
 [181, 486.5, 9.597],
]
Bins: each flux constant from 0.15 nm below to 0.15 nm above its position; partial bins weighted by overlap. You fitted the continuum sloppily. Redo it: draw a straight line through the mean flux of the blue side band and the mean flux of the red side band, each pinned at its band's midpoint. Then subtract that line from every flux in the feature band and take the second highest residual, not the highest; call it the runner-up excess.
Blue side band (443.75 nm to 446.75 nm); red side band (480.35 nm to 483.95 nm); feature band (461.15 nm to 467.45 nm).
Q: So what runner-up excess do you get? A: 1.0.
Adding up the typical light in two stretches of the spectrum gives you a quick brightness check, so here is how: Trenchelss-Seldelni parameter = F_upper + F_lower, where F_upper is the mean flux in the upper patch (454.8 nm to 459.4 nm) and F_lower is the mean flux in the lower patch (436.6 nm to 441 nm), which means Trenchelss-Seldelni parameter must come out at 18.8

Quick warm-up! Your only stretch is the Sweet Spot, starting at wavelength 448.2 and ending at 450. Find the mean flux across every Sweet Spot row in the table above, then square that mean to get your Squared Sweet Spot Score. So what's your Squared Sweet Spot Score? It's 96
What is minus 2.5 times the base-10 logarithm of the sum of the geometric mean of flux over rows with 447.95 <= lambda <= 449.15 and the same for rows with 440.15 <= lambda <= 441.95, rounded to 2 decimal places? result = -3.17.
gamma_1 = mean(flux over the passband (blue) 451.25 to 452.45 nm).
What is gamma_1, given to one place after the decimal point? 10.3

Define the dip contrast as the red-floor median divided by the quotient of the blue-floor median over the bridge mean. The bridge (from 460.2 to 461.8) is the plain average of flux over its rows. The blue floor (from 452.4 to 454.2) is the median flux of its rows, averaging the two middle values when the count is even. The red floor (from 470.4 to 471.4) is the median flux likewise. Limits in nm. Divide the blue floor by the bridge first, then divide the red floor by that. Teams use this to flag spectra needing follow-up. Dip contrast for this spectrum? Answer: 10.8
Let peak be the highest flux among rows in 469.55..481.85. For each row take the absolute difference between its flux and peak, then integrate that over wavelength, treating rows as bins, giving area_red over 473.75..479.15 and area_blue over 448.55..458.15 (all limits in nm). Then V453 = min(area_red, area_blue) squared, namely 10.8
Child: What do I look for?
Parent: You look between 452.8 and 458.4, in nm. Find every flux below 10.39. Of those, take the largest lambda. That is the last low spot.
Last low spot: 458.3 nm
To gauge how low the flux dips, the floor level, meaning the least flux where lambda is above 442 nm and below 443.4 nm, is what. 8.998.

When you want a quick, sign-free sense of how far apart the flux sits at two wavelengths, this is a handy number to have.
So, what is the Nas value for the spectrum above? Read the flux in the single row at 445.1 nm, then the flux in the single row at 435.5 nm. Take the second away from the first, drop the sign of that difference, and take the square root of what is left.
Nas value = 1.27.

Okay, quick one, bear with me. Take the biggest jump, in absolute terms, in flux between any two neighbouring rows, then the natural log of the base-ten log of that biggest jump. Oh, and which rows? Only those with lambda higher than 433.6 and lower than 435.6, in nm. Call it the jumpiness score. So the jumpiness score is -1.1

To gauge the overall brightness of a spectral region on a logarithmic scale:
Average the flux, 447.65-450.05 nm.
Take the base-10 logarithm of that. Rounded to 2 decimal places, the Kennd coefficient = 0.99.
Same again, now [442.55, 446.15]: 0.97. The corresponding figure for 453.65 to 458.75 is 1.00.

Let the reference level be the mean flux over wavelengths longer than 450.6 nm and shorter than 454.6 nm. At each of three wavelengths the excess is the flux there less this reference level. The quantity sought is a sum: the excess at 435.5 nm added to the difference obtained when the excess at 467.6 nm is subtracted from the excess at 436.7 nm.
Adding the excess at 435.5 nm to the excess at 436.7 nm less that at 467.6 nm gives -2.3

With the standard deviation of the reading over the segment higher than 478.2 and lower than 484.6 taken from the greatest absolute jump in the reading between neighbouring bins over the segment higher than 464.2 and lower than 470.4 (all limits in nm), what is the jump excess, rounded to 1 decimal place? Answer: 0.9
